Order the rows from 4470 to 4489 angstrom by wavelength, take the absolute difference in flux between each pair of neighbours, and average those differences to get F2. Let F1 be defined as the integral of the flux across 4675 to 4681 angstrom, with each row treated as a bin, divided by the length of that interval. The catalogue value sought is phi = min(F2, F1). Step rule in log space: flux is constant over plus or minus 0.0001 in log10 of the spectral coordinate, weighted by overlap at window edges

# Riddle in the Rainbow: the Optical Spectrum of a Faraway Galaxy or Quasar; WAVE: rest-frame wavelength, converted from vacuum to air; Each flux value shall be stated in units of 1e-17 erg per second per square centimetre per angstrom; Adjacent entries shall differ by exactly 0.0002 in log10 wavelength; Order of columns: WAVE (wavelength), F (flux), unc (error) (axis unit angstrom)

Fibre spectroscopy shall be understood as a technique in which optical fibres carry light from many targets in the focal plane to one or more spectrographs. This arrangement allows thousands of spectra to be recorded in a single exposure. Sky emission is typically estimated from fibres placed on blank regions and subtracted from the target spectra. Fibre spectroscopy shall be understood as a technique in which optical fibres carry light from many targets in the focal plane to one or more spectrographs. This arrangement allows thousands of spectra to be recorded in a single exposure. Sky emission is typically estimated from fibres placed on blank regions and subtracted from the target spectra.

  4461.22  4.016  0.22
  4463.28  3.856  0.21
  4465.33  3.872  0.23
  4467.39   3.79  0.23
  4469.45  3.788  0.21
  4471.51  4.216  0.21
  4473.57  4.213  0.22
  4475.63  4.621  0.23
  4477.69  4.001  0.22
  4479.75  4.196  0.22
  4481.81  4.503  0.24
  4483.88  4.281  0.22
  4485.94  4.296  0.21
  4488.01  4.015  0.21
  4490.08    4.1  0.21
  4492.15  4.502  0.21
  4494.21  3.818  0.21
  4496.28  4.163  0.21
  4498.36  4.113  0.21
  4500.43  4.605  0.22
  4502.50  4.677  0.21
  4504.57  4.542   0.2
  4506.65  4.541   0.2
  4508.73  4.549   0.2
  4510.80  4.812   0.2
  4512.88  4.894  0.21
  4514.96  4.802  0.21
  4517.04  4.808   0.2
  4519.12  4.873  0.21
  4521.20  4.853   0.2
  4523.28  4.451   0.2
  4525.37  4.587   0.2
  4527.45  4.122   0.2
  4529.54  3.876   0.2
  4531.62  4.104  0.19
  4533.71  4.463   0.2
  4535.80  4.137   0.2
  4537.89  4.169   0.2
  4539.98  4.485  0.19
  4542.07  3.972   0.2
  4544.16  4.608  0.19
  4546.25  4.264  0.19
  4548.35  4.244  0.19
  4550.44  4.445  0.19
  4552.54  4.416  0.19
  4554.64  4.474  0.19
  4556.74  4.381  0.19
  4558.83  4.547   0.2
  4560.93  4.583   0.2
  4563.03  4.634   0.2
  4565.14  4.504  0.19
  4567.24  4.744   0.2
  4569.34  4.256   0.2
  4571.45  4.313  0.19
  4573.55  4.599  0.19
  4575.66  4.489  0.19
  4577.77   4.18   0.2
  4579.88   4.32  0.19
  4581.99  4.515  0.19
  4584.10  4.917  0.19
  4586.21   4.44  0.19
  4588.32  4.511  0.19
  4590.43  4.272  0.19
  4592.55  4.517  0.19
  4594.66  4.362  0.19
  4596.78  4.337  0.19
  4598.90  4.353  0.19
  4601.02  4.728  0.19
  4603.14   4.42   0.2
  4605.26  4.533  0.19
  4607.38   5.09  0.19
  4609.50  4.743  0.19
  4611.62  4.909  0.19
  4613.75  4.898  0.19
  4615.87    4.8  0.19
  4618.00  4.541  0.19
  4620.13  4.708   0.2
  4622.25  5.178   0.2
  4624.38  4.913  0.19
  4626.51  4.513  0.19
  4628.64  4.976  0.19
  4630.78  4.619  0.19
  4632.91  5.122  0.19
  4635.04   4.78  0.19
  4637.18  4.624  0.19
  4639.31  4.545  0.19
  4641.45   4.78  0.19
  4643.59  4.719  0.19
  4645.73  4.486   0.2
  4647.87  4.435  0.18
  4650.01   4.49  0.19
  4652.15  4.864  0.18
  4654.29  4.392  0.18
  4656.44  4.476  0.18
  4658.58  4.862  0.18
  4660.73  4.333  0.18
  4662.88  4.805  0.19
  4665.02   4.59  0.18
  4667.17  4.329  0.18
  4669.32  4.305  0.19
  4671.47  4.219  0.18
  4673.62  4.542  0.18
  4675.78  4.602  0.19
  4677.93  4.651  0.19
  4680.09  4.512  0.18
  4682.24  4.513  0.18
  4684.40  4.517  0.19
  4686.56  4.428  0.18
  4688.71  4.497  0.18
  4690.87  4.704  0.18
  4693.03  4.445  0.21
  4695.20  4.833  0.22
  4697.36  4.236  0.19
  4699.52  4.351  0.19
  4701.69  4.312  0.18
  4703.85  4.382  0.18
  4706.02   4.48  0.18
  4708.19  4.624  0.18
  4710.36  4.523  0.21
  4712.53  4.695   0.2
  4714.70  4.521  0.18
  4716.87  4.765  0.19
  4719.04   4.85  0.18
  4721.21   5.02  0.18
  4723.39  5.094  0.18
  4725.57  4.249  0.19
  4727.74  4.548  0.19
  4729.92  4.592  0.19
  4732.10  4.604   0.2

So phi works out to 0.26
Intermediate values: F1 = 4.6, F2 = 0.26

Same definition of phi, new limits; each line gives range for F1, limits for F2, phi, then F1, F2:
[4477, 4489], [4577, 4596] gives 0.24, 4.2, 0.24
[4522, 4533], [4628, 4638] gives 0.34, 4.2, 0.34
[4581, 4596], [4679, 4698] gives 0.20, 4.5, 0.20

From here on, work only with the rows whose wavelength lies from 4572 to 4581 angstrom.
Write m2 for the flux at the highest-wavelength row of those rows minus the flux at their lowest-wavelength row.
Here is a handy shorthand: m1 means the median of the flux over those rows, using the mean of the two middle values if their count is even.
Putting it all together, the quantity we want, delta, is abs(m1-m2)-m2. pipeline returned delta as 5.0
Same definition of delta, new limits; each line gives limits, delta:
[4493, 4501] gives 2.6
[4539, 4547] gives 4.8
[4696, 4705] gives 4.0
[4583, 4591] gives 5.8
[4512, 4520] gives 4.9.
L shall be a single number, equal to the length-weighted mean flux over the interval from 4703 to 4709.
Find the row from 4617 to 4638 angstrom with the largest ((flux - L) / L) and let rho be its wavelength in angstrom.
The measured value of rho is 4622.25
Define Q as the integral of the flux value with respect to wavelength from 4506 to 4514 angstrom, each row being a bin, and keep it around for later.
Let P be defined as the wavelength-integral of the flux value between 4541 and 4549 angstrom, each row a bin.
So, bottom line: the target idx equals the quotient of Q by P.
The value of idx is 1.10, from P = 34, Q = 38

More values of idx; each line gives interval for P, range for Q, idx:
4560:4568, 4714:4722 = 1.04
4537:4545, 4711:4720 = 1.23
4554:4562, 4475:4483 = 0.96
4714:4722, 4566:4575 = 1.05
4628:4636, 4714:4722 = 0.99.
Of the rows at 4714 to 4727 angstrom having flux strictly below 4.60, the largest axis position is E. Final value 4725.57 angstrom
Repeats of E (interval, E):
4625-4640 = 4639.31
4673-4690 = 4688.71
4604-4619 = 4618.00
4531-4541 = 4539.98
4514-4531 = 4529.54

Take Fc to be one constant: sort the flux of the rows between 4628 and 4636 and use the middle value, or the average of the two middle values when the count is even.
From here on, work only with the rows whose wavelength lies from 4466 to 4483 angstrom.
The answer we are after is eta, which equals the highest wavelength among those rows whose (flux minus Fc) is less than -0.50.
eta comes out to 4479.75 angstrom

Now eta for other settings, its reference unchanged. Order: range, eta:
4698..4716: 4701.69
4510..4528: 4527.45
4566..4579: 4577.77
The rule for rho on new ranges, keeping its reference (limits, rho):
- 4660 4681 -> 4662.88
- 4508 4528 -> 4512.88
